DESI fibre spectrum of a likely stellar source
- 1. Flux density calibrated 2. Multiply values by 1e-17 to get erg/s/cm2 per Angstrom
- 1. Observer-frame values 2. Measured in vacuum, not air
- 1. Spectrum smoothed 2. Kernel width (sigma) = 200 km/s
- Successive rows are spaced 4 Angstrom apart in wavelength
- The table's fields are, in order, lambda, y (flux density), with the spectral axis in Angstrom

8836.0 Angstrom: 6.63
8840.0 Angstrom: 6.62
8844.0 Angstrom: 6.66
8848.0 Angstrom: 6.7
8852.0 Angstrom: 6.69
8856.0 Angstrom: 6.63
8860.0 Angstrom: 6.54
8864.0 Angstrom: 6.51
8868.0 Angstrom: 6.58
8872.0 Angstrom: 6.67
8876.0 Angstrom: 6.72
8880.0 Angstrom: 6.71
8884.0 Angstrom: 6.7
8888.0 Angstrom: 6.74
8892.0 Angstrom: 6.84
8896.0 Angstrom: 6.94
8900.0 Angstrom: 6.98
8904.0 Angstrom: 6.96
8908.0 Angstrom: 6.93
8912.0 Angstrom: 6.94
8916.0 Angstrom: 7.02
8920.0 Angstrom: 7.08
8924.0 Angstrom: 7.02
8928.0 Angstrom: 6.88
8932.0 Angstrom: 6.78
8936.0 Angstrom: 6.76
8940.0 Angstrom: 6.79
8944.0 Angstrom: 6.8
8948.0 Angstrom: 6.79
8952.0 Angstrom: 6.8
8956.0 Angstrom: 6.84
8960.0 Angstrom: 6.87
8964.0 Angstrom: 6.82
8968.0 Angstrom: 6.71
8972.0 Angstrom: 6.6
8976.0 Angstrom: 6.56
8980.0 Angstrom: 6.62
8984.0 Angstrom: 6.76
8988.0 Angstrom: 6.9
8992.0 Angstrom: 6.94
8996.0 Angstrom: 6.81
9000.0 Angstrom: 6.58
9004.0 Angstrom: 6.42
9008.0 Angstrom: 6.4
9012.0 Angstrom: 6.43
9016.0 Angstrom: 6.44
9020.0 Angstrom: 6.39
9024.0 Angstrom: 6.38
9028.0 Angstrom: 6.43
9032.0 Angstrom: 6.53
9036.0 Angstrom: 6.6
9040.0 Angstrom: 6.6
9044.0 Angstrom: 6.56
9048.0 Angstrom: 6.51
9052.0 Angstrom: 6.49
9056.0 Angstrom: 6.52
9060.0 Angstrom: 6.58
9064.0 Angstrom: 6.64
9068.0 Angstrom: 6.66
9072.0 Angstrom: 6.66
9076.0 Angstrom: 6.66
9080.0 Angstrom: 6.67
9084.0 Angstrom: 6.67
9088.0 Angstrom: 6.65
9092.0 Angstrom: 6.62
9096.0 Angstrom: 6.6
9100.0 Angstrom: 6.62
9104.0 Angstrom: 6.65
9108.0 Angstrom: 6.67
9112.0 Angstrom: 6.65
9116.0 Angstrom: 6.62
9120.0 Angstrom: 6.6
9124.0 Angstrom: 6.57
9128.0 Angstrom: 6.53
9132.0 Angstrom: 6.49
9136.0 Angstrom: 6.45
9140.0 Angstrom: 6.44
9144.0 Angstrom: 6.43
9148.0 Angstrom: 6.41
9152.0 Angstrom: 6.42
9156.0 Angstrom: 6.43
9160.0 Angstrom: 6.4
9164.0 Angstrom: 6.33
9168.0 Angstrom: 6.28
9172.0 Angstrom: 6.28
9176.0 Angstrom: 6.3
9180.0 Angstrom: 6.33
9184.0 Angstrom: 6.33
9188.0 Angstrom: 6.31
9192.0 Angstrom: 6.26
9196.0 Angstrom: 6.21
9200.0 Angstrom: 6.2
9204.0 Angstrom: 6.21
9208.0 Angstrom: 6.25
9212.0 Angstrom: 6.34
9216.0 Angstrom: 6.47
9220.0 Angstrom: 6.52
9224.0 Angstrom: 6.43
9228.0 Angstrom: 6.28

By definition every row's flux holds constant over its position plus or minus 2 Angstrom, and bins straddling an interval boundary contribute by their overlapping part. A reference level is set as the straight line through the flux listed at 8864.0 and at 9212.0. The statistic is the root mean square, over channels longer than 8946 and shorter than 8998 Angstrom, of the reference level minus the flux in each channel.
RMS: 0.333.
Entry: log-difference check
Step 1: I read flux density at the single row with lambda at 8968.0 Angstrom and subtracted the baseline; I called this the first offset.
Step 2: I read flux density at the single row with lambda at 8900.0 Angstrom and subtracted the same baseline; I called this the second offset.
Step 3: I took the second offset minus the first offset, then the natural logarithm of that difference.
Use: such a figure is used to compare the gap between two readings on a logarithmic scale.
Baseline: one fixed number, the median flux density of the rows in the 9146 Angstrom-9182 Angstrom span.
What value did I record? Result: -1.31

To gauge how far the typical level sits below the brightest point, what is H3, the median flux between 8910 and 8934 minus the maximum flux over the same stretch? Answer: -0.10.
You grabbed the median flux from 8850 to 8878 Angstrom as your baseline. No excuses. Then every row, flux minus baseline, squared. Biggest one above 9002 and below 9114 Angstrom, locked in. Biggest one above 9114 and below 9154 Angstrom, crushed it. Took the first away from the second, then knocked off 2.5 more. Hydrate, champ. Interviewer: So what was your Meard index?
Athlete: -2.51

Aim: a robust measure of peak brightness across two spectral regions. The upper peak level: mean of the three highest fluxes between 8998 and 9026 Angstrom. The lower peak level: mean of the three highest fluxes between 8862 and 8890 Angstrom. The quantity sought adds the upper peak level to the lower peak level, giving 13.21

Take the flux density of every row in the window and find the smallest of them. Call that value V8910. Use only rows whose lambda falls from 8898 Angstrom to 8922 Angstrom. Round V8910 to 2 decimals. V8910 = 6.93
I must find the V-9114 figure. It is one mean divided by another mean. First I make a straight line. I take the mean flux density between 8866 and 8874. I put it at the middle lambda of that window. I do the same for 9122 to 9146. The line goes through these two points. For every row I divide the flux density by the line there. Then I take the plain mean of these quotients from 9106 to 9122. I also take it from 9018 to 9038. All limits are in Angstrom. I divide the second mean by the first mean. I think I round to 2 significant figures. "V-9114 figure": 0.97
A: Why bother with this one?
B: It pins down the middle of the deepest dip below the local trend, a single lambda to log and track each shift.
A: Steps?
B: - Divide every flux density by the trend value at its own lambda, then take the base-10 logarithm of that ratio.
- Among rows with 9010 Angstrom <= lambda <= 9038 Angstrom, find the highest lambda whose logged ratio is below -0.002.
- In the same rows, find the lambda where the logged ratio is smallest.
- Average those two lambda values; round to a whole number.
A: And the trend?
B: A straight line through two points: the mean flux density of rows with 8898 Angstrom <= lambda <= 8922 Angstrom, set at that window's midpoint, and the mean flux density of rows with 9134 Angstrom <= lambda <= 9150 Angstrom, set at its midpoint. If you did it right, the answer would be 9030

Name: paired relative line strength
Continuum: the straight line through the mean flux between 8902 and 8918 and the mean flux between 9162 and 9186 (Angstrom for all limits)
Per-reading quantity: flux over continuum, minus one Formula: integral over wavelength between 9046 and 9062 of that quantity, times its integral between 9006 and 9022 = 0.14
